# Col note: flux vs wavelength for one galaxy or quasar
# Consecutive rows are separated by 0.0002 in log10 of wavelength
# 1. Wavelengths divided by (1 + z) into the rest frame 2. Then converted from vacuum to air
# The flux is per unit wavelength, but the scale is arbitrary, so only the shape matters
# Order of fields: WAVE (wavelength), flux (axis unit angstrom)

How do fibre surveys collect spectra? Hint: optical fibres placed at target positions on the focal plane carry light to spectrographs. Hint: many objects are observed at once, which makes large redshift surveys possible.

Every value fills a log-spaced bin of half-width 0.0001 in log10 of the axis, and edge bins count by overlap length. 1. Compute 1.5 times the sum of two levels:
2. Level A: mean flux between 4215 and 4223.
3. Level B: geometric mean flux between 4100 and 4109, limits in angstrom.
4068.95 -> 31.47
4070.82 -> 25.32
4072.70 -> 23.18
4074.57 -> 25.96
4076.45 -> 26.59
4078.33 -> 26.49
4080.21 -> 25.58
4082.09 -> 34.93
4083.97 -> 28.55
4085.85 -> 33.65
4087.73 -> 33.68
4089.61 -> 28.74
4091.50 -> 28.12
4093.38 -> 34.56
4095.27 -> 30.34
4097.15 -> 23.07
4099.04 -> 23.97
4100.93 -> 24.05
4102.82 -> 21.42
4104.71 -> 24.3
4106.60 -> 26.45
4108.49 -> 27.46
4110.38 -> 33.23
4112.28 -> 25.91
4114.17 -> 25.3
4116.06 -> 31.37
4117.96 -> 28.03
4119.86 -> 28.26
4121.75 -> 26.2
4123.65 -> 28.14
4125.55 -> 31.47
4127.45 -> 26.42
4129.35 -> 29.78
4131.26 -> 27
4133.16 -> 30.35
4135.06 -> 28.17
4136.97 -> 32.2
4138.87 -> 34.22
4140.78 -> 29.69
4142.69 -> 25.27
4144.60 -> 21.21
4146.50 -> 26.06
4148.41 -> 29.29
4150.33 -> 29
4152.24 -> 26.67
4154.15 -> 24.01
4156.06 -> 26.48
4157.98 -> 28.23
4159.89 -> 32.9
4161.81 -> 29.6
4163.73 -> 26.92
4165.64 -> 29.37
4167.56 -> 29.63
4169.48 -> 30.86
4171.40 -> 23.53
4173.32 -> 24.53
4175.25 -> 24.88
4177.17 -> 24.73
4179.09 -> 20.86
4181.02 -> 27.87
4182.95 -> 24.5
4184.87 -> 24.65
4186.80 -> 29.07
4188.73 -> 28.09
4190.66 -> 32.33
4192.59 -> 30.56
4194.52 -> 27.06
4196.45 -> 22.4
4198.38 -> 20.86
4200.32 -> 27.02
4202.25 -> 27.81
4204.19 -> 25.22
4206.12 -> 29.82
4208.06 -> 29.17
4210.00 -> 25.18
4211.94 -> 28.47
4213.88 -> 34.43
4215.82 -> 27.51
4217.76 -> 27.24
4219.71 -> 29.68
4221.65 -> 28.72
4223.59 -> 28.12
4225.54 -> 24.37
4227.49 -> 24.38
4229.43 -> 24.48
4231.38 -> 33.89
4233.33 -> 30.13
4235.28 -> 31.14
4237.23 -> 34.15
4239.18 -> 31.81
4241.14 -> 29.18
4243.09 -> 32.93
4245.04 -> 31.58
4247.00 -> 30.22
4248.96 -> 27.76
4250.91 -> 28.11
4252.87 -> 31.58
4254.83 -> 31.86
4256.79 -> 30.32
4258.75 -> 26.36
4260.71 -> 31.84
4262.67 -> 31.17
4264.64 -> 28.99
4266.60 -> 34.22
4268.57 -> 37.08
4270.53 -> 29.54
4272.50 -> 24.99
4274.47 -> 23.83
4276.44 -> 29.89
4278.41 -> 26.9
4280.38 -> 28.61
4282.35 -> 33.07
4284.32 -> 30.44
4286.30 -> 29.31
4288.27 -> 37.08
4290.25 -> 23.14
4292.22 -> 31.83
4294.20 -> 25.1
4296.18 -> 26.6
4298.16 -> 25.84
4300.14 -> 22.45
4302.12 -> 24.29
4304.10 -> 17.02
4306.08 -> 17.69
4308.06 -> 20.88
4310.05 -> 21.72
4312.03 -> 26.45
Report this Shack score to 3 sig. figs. 79.4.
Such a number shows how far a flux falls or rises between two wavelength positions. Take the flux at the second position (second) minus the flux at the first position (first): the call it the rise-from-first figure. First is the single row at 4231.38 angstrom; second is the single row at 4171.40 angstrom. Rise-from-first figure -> -10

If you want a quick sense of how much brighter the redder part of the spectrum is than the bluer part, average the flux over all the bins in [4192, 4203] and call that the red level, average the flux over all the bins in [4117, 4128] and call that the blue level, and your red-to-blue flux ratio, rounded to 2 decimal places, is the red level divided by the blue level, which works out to 0.92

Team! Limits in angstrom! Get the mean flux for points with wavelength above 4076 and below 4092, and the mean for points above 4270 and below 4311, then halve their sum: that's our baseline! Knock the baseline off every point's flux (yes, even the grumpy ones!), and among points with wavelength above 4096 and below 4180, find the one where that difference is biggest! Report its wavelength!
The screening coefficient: 4138.87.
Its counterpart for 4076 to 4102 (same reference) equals 4082.09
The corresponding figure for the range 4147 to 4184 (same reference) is 4159.89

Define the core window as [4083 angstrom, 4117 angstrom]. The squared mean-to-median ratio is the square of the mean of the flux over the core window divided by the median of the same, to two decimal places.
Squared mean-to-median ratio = 1.02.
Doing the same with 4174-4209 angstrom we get 0.96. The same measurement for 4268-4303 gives 1.04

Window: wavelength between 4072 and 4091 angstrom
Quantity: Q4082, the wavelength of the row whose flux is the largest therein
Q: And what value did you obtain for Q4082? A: 4082.09 angstrom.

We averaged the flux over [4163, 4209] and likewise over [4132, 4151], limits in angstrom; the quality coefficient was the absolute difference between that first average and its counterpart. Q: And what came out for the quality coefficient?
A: 1.8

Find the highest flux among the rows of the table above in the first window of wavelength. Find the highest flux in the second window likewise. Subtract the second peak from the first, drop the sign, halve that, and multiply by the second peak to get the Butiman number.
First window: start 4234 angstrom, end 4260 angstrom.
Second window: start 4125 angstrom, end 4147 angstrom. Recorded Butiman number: 1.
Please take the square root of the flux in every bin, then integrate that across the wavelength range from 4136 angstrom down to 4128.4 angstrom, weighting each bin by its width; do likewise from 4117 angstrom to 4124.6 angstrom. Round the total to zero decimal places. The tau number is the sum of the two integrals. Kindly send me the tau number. 81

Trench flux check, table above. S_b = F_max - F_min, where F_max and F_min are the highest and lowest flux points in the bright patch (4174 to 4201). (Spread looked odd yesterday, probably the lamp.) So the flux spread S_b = 11.5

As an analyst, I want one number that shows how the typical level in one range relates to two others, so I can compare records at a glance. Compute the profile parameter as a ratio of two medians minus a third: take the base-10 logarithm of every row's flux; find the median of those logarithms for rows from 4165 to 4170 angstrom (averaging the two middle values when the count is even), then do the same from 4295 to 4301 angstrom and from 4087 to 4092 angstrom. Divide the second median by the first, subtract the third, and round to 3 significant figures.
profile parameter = -0.499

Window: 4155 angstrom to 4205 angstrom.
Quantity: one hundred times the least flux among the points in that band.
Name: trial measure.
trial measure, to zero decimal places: 2086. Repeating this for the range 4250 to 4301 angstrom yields 2245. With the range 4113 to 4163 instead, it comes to 2121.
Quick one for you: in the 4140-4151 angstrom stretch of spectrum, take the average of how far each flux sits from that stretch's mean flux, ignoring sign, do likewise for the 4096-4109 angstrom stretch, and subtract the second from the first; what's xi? 1.1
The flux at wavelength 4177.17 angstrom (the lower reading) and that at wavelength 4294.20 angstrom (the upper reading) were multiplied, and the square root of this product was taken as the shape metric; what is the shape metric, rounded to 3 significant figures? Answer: 24.9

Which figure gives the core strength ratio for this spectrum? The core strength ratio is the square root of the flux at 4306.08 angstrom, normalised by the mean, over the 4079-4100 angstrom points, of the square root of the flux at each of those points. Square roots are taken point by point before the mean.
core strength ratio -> 0.78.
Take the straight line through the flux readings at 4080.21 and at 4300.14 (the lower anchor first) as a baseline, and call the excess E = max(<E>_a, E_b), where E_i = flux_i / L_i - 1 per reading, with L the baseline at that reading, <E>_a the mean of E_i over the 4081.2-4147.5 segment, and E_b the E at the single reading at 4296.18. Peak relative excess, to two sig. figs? 0.18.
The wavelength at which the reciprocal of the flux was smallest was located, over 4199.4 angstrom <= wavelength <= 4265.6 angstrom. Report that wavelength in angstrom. 4213.88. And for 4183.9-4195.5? 4190.66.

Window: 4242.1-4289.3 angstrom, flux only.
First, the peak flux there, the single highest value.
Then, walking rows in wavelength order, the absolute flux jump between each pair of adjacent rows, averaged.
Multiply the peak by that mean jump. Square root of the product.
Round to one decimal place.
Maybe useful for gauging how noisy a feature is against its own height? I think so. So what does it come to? 10.7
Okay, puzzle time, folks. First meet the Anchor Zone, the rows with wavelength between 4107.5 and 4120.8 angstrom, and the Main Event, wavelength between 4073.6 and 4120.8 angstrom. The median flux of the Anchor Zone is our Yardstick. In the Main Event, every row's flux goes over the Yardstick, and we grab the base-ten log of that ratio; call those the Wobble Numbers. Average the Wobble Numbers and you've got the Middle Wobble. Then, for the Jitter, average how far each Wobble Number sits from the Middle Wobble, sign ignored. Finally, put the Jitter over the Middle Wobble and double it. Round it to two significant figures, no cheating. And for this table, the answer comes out -22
